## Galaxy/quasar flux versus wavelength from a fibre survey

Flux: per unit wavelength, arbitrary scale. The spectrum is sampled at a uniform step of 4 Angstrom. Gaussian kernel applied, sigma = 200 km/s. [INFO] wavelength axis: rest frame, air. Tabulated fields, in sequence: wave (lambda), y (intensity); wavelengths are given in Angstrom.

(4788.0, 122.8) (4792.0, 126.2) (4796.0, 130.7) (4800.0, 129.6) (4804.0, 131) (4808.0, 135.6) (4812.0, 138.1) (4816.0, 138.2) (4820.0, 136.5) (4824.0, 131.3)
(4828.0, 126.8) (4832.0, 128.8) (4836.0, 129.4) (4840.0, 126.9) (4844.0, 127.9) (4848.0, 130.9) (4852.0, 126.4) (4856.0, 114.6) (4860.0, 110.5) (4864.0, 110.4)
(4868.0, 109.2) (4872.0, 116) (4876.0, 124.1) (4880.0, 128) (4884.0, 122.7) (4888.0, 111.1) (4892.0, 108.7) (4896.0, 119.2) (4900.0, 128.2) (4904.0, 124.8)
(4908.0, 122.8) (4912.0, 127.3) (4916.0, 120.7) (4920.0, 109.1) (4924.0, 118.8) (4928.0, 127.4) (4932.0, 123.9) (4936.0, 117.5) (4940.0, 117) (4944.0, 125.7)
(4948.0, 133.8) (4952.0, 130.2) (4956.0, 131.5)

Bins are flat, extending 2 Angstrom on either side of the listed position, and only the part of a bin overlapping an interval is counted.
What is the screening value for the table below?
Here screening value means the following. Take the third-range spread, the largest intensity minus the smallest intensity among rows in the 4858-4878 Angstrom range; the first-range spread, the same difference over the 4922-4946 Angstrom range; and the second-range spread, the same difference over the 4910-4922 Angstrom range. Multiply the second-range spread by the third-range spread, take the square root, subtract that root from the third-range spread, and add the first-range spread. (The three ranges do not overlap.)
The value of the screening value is 8.8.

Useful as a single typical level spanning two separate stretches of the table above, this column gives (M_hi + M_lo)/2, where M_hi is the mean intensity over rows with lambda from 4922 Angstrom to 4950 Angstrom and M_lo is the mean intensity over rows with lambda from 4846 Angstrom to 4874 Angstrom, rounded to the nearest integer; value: 120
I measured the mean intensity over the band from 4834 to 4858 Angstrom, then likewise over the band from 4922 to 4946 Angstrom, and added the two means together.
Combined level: 248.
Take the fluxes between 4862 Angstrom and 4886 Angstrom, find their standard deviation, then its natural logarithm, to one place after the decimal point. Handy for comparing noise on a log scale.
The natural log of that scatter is 2.0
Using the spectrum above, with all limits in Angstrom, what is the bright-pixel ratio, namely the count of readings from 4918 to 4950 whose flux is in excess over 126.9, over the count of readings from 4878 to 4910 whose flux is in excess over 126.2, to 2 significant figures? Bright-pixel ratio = 1.0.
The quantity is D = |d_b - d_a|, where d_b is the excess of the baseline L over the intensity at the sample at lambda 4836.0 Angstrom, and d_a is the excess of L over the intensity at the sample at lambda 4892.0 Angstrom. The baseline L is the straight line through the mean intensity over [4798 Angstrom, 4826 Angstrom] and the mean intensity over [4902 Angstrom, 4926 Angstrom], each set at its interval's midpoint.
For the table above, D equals 13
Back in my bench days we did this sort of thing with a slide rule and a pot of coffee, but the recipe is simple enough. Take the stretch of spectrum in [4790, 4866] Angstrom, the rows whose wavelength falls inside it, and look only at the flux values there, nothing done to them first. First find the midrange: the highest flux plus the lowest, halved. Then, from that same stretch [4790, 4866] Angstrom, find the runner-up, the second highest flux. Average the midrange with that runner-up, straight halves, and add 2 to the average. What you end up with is 133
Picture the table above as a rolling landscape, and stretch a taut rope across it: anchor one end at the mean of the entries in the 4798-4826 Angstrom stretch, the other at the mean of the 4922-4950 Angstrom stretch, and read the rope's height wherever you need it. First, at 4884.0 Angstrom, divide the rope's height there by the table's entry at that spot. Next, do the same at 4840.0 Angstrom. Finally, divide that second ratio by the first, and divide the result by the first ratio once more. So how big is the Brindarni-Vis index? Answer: 0.95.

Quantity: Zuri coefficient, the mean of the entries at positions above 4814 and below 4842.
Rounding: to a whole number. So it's 131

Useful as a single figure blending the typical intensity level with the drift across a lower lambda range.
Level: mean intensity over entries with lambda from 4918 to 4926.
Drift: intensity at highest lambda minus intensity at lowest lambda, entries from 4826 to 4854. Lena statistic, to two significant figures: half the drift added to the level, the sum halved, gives 57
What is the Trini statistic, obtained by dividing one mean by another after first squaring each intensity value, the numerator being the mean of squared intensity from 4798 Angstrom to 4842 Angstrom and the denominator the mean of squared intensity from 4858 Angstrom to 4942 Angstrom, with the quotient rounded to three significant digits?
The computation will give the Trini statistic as 1.23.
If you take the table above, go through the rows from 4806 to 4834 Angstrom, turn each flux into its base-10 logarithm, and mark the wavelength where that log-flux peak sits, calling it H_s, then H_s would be 4816.0 Angstrom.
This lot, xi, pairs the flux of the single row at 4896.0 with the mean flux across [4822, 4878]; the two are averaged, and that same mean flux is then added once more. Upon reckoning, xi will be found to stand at 243.2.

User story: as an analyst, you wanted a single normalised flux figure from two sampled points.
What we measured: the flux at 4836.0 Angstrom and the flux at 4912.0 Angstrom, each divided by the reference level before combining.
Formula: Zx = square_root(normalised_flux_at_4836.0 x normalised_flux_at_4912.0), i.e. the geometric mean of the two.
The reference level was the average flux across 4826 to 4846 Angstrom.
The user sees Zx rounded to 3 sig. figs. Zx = 1.00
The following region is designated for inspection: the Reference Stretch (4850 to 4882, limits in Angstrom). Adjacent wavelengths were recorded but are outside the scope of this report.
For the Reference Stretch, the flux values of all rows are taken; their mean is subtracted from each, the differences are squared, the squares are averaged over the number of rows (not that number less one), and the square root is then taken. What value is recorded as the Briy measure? 7.2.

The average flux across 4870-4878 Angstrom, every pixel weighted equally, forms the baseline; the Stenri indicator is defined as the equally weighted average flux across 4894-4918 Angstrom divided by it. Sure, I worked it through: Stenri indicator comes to 1.03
